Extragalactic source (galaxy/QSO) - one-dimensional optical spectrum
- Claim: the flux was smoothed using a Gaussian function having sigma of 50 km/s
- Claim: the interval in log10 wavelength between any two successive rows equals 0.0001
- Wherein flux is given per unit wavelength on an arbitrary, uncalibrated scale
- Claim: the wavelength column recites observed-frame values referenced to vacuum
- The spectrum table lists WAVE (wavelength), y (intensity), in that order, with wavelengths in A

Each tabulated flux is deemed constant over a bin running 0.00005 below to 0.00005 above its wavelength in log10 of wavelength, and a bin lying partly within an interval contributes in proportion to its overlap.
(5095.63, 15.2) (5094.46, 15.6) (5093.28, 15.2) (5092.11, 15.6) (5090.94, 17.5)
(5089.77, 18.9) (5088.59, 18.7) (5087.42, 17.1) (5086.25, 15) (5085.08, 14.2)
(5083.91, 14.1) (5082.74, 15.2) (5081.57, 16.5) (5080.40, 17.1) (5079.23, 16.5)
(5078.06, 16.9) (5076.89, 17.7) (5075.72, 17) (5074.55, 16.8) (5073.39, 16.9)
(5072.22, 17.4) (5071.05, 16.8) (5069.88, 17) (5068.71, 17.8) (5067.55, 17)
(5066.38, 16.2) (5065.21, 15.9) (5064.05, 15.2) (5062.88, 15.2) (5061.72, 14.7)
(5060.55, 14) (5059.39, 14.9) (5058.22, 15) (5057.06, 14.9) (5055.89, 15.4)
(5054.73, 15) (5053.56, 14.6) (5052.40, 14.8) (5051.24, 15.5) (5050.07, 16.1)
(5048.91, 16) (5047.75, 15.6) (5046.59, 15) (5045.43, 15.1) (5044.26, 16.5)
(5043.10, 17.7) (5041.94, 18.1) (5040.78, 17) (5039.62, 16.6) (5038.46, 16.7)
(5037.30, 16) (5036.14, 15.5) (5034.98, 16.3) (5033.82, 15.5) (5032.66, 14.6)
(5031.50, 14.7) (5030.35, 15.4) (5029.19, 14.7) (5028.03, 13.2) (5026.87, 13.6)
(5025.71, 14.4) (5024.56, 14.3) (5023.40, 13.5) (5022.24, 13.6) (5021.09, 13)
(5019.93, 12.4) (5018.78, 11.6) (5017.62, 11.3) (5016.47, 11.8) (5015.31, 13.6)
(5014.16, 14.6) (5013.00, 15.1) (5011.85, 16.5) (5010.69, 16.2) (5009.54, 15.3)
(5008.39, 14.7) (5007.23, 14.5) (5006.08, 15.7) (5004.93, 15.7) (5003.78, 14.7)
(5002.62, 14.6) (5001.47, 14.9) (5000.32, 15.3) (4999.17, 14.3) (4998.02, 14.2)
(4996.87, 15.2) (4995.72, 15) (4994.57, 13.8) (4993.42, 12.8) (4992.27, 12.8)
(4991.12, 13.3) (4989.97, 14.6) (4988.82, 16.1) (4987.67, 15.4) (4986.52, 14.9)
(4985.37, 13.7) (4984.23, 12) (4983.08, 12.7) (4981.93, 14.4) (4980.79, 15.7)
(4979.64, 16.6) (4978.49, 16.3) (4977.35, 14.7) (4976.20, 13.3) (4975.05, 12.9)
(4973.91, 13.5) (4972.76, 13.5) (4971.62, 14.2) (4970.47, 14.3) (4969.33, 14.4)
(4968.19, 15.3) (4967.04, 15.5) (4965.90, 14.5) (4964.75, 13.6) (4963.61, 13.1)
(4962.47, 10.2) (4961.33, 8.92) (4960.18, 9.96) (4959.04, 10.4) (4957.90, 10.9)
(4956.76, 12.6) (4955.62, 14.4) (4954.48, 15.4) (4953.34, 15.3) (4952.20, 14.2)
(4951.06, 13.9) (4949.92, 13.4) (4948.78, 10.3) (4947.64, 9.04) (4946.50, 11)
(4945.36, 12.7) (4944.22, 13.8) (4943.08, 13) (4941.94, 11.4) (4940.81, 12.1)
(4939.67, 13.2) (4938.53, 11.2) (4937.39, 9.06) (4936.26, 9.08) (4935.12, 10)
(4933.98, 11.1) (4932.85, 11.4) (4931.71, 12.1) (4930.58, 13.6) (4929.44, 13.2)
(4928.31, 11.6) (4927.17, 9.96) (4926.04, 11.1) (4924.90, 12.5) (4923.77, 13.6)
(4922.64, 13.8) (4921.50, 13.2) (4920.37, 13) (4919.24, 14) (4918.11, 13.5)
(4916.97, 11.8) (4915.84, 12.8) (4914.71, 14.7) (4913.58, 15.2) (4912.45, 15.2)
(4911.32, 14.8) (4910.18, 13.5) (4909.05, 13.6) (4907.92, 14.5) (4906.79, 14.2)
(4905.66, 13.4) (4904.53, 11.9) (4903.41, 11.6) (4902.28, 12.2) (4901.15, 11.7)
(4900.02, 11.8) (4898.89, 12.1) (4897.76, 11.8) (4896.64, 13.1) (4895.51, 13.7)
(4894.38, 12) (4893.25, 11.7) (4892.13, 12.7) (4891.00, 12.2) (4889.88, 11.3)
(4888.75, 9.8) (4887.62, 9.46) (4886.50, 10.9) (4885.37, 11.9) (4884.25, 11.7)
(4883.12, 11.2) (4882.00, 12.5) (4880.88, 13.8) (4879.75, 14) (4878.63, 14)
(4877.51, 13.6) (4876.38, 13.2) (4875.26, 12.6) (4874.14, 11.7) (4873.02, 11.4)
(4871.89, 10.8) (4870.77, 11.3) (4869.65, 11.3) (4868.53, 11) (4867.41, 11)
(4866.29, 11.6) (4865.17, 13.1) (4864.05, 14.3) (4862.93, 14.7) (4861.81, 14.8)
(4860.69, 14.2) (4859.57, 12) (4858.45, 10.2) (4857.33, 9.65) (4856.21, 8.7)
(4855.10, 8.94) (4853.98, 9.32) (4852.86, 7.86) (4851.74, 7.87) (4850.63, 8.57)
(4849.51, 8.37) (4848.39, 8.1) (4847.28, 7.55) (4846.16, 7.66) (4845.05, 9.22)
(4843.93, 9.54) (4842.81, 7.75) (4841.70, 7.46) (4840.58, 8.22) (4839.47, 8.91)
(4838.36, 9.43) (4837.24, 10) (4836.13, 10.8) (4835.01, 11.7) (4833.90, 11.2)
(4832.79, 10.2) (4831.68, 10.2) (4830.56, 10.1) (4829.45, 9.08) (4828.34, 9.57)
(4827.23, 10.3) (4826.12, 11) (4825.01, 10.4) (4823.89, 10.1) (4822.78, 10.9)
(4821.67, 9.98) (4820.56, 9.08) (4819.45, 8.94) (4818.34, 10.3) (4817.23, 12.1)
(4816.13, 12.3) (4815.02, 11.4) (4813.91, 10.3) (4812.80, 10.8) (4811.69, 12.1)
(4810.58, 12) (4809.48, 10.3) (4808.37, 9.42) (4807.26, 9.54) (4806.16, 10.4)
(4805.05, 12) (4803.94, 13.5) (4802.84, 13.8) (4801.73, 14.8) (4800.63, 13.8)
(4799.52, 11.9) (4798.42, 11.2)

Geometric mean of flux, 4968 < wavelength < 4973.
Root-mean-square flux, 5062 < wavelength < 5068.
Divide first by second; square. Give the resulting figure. 0.81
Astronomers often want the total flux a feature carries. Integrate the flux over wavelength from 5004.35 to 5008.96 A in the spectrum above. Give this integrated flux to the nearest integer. 70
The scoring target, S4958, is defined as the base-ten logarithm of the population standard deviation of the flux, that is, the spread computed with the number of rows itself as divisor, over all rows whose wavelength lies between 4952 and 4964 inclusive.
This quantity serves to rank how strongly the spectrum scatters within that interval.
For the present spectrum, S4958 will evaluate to 0.35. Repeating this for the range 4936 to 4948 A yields 0.22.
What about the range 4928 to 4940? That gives 0.18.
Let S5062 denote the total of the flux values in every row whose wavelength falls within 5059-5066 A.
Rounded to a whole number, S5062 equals 90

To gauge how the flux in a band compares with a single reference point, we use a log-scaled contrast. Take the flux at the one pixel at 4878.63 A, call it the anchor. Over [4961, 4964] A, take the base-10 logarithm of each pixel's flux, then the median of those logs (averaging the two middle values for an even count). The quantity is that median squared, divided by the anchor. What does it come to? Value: 0.073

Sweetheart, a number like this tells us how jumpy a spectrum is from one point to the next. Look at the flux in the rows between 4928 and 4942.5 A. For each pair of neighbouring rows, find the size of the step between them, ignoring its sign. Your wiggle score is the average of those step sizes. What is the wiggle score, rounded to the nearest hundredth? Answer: 1.04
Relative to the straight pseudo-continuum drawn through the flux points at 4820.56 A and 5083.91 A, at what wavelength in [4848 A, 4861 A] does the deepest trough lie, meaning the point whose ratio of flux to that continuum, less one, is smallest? 4852.86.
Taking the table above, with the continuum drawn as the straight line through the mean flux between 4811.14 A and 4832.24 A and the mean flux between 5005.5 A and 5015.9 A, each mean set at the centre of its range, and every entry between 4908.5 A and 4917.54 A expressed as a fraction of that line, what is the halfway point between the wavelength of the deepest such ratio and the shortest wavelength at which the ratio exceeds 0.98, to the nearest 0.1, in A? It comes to 4913.0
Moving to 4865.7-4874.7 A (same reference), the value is 4869.1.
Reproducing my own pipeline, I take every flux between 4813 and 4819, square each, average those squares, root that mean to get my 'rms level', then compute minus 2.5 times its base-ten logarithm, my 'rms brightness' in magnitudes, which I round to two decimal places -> -2.63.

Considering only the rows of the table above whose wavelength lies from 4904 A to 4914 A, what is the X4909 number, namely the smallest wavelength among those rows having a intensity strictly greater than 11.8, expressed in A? 4904.53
